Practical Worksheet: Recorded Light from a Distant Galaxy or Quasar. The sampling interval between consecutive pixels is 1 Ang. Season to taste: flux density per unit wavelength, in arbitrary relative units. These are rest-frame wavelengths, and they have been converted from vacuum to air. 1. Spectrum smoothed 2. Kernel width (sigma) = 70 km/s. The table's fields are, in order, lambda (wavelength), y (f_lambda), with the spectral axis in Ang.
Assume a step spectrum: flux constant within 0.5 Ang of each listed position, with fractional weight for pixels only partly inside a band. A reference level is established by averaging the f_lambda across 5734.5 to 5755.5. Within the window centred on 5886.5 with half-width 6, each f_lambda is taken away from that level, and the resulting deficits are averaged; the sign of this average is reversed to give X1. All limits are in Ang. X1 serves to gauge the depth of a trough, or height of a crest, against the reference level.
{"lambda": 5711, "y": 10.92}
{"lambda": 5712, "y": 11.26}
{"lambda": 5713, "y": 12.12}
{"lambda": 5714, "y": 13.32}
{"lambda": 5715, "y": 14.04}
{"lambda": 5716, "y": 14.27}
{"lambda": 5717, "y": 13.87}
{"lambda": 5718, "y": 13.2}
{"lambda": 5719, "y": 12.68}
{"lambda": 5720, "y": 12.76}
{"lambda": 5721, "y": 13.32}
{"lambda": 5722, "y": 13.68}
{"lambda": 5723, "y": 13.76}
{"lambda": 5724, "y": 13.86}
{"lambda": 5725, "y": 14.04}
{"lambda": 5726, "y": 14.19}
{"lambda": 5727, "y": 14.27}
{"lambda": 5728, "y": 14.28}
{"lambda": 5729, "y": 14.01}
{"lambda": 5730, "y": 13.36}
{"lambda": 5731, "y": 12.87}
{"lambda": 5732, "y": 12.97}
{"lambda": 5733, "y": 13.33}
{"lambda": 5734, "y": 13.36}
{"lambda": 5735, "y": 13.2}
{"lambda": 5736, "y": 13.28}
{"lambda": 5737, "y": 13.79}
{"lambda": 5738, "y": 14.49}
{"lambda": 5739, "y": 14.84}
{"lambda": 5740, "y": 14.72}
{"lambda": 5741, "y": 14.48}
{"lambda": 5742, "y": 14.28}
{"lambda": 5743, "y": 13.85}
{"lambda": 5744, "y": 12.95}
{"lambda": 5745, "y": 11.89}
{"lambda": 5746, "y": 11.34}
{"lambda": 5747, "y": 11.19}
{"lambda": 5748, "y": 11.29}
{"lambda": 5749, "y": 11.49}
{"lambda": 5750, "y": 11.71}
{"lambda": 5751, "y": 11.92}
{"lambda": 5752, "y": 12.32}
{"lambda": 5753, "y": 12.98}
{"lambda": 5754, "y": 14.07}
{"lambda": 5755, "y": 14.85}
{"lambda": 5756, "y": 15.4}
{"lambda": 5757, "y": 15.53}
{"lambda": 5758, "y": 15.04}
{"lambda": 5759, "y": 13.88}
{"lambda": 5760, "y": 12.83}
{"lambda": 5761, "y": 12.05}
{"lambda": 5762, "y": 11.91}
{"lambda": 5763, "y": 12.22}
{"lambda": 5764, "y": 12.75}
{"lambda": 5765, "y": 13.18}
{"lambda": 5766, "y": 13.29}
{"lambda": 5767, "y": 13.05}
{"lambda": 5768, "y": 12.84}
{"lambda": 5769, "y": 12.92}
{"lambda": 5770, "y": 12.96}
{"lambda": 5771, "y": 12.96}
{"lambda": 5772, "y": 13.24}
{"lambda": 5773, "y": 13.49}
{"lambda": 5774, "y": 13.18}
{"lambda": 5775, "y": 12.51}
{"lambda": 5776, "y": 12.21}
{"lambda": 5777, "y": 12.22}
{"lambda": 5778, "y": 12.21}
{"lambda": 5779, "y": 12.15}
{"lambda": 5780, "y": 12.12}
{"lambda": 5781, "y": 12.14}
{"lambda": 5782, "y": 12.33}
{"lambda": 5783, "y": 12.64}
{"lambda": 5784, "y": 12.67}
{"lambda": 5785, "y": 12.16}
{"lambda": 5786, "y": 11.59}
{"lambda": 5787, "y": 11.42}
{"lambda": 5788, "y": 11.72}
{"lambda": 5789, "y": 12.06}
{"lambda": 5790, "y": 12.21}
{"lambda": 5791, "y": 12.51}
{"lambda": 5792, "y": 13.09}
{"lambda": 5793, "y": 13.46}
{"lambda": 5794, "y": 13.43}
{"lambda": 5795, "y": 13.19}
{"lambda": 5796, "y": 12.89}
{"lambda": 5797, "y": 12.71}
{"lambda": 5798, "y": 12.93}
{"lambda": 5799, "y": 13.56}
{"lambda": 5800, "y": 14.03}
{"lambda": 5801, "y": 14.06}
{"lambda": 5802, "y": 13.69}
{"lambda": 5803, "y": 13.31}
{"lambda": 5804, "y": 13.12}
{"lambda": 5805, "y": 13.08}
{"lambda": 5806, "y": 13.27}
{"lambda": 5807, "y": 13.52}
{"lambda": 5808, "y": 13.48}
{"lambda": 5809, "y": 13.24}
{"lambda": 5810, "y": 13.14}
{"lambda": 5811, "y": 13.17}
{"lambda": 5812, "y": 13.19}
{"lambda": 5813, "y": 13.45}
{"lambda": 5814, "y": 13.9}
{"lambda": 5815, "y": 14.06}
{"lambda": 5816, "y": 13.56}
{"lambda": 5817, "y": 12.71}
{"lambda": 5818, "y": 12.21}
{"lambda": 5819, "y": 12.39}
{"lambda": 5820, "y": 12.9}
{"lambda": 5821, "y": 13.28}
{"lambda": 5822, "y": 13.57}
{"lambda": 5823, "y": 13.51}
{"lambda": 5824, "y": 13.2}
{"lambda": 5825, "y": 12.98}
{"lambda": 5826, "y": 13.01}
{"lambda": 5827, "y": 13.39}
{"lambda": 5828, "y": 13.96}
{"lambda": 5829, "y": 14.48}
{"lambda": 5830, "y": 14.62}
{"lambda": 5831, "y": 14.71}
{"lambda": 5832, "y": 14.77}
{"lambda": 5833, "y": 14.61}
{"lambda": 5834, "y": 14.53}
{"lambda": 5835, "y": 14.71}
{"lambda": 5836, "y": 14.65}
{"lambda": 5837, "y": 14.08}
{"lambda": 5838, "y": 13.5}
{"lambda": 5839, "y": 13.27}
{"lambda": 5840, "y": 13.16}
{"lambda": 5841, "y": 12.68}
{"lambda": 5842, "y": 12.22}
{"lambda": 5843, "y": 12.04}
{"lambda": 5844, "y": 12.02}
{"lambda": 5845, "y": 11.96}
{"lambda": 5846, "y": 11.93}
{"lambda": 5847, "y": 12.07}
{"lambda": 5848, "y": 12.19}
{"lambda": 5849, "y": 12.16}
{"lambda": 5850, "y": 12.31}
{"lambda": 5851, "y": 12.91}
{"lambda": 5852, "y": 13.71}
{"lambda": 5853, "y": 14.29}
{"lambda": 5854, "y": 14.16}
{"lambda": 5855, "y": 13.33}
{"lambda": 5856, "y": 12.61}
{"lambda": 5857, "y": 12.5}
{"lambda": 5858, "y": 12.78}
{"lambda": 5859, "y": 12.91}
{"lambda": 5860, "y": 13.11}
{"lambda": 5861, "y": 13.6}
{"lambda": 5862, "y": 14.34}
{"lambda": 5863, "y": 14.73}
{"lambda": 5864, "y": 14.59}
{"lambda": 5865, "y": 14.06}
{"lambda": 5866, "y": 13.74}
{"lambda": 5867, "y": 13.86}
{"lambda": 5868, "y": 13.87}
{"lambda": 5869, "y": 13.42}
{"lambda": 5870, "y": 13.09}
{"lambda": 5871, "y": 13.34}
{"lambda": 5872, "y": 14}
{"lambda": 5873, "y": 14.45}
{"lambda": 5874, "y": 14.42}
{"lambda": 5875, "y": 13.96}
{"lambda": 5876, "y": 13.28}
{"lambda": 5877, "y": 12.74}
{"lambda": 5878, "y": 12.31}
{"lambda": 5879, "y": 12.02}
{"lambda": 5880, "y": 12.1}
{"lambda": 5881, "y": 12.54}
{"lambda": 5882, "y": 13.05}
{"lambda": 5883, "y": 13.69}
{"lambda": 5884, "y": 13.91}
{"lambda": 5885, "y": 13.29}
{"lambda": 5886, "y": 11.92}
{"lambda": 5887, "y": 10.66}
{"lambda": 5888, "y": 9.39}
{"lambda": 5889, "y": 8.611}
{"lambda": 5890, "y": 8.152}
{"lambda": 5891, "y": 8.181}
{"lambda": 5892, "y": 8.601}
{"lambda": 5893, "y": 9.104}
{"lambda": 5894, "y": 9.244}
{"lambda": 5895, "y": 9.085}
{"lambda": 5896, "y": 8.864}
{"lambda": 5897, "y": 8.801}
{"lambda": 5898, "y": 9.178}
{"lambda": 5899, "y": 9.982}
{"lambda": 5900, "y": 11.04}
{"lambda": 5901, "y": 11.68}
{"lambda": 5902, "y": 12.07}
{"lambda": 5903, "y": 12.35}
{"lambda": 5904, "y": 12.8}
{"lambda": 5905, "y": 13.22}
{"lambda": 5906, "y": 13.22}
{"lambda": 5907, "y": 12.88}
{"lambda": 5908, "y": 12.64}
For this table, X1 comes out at -2.1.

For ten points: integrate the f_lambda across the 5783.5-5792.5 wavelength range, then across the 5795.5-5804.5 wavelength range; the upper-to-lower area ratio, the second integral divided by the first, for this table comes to 1.10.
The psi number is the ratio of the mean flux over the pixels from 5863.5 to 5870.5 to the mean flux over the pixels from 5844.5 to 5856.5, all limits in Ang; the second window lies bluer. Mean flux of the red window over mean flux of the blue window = 1.08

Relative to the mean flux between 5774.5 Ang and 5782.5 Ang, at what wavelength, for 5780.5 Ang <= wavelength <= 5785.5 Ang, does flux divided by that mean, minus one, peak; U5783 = 5784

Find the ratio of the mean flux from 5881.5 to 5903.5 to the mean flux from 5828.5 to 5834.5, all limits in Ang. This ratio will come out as 0.72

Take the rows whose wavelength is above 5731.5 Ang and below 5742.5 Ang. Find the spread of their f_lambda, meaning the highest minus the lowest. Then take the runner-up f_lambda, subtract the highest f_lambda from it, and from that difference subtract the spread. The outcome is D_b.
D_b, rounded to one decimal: -2.0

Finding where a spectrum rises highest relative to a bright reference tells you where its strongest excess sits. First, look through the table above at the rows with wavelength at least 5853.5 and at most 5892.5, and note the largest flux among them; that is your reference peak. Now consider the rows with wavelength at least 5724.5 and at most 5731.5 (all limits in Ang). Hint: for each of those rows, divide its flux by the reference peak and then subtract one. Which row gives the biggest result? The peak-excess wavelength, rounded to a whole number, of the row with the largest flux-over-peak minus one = 5728 Ang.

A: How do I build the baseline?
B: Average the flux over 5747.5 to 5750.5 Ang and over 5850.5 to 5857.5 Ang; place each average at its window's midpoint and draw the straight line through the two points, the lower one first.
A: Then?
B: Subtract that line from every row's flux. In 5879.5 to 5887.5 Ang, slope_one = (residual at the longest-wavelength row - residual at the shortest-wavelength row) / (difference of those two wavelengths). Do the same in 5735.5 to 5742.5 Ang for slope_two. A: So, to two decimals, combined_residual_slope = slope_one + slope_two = -0.07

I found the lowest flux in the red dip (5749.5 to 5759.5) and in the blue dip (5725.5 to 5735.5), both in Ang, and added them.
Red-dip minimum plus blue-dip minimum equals 24.6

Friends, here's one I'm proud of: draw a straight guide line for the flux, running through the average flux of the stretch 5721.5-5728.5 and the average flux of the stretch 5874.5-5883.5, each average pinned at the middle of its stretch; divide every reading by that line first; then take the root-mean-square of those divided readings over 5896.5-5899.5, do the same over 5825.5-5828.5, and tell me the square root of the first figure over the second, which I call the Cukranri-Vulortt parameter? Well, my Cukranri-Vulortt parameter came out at 0.85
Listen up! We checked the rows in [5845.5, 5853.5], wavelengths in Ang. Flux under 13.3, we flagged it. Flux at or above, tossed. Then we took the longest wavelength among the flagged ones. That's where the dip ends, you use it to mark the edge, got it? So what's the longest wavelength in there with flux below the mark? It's 5851 Ang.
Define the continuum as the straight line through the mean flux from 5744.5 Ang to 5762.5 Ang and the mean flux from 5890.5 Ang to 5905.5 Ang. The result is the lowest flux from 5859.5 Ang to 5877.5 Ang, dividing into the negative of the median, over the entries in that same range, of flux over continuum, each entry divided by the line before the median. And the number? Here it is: -0.101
